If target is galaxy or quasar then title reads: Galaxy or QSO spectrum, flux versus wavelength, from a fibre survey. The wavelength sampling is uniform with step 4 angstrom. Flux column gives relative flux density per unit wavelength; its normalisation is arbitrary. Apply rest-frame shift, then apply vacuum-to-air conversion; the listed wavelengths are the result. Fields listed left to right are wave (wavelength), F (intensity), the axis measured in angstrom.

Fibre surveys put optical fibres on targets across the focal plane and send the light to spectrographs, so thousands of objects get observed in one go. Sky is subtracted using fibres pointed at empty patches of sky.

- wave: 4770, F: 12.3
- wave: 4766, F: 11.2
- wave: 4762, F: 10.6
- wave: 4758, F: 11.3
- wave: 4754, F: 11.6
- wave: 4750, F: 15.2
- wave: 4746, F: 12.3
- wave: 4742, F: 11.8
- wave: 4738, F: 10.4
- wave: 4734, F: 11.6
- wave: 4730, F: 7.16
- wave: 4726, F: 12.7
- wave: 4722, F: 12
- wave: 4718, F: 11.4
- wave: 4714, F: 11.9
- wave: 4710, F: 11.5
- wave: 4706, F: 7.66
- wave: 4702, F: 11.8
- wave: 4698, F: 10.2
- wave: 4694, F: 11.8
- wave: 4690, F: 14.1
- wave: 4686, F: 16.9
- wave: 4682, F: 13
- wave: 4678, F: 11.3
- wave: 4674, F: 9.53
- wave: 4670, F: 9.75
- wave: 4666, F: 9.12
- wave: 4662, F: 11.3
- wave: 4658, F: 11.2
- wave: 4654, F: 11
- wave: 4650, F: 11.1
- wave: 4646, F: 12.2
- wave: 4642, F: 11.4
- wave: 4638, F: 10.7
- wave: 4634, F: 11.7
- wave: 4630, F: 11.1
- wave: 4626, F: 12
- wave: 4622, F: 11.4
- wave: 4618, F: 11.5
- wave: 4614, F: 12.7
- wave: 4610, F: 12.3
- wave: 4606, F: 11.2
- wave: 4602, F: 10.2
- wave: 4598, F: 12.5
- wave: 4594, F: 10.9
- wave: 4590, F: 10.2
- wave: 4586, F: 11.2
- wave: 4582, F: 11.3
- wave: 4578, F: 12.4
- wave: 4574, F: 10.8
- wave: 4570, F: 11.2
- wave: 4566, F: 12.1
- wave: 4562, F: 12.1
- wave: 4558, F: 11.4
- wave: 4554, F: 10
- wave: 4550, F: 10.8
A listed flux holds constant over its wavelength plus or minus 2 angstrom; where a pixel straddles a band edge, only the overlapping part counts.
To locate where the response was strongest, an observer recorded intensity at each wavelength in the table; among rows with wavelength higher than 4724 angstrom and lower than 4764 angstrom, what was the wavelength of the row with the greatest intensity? 4750 angstrom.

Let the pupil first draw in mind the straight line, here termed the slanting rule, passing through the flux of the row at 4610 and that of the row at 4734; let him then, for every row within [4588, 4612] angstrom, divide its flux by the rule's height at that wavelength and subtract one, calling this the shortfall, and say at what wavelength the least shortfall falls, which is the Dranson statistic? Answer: 4590 angstrom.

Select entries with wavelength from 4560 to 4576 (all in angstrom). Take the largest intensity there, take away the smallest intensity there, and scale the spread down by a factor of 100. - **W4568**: 0.013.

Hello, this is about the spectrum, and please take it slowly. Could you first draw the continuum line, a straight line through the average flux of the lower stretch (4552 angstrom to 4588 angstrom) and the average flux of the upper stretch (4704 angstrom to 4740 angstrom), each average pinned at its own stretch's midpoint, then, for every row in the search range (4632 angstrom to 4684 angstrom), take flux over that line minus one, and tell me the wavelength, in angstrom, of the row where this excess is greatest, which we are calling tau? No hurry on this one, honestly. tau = 4682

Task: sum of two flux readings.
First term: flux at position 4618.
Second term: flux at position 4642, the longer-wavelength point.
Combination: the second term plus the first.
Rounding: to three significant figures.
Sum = 22.9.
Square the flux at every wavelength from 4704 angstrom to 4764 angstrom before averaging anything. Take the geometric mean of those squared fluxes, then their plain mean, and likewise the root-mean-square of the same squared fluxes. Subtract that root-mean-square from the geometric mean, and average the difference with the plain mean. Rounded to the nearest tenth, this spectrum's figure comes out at 58.7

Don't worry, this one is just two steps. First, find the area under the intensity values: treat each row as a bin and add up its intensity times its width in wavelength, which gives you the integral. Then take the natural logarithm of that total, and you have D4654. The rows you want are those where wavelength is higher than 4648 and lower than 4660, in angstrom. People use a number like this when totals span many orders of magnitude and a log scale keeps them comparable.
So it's 4.89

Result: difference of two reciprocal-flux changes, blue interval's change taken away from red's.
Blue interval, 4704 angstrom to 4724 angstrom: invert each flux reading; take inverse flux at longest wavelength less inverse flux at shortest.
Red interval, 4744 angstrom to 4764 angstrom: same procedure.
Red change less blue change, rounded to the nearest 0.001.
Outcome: 0.060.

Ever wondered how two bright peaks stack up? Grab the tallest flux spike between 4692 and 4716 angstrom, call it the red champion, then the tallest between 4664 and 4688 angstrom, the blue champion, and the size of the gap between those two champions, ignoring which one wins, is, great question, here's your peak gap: 5.0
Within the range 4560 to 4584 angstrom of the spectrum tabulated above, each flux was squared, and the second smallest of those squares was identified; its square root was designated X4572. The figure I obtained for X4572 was 11.2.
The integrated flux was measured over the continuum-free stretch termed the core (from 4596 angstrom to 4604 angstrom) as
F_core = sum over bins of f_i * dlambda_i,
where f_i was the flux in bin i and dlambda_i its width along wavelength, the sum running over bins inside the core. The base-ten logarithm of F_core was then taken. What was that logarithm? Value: 1.96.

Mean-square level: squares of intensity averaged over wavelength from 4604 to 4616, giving 146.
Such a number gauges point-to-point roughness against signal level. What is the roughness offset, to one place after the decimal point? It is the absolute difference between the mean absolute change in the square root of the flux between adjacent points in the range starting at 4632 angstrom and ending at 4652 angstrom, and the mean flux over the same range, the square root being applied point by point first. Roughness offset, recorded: 11.3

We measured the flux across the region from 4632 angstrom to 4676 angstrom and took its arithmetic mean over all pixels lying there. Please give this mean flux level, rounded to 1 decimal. 10.8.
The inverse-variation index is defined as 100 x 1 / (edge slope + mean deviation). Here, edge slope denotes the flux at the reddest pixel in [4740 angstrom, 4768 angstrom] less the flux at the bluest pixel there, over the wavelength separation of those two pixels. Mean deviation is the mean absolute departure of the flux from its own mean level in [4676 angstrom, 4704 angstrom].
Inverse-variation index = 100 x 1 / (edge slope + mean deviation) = 61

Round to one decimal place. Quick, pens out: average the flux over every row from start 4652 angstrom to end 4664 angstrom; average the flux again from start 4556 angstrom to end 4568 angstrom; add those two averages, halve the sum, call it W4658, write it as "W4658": 11.5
